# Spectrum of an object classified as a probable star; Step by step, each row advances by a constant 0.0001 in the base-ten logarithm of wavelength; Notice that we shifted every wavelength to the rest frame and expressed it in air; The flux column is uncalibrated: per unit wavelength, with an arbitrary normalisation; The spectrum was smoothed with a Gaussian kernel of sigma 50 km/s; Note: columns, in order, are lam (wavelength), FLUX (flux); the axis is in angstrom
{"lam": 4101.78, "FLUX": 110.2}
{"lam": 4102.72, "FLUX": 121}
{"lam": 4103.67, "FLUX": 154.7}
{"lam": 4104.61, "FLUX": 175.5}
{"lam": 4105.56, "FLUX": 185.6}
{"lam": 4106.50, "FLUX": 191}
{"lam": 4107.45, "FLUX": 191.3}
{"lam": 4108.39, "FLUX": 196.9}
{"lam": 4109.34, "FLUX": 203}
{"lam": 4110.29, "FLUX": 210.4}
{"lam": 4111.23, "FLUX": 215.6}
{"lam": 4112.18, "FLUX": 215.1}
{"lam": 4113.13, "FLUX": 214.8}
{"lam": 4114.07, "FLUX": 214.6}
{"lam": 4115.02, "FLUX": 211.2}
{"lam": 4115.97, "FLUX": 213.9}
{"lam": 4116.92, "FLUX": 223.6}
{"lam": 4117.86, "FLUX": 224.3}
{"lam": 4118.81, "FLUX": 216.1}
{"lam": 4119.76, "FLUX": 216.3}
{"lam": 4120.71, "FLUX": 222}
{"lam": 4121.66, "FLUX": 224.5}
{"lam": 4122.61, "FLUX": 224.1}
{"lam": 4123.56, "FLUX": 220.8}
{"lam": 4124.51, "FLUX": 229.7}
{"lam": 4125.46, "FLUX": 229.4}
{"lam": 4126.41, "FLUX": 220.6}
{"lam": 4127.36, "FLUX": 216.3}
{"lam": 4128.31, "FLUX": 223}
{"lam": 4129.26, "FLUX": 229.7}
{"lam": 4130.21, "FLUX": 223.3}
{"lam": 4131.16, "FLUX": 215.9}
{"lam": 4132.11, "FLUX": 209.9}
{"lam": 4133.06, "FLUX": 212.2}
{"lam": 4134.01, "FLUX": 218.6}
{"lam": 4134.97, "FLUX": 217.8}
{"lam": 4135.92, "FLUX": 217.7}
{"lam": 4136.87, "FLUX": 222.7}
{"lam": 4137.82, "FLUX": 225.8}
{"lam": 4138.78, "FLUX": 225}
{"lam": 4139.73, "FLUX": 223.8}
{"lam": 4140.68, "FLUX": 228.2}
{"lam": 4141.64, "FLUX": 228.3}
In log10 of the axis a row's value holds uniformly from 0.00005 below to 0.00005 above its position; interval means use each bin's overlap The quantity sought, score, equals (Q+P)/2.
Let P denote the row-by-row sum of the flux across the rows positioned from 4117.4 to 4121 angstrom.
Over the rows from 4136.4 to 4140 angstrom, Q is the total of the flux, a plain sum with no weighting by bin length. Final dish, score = 888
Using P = 879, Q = 897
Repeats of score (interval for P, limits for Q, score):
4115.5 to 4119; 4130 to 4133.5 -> 870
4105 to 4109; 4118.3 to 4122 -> 822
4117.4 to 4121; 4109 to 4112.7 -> 861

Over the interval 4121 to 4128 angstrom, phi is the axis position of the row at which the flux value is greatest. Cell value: 4124.51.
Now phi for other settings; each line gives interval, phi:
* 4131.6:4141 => 4140.68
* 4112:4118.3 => 4117.86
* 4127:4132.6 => 4129.26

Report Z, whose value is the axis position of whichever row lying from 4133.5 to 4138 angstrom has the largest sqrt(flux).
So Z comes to 4137.82 angstrom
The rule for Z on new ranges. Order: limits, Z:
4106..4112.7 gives 4111.23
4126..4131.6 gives 4129.26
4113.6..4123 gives 4121.66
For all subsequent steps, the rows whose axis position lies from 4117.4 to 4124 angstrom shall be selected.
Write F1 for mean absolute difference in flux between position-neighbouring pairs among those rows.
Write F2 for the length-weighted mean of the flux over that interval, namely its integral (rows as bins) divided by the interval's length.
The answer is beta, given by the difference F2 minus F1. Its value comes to 218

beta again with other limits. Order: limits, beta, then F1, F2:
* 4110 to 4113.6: 212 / 2.0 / 214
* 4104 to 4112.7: 193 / 5.1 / 198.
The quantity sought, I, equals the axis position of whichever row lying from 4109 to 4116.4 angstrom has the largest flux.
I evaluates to 4111.23 angstrom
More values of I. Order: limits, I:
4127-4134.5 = 4129.26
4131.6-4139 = 4137.82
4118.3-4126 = 4124.51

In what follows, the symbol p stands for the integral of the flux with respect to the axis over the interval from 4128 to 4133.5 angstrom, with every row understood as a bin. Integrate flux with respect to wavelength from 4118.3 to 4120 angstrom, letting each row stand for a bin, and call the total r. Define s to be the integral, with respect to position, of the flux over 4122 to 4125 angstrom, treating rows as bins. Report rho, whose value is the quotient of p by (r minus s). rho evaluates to -4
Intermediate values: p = 1205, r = 367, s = 674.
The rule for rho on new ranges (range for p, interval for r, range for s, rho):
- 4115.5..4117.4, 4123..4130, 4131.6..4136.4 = 1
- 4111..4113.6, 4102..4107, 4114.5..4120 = -1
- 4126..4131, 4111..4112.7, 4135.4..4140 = -2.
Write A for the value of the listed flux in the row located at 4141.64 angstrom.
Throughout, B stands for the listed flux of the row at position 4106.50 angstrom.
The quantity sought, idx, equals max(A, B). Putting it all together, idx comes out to 228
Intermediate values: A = 228.3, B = 191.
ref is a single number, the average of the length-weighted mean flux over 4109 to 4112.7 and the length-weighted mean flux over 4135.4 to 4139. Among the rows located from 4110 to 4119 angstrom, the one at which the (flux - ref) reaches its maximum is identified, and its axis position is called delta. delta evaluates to 4117.86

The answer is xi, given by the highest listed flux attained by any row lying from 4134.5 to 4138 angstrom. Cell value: 225.8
